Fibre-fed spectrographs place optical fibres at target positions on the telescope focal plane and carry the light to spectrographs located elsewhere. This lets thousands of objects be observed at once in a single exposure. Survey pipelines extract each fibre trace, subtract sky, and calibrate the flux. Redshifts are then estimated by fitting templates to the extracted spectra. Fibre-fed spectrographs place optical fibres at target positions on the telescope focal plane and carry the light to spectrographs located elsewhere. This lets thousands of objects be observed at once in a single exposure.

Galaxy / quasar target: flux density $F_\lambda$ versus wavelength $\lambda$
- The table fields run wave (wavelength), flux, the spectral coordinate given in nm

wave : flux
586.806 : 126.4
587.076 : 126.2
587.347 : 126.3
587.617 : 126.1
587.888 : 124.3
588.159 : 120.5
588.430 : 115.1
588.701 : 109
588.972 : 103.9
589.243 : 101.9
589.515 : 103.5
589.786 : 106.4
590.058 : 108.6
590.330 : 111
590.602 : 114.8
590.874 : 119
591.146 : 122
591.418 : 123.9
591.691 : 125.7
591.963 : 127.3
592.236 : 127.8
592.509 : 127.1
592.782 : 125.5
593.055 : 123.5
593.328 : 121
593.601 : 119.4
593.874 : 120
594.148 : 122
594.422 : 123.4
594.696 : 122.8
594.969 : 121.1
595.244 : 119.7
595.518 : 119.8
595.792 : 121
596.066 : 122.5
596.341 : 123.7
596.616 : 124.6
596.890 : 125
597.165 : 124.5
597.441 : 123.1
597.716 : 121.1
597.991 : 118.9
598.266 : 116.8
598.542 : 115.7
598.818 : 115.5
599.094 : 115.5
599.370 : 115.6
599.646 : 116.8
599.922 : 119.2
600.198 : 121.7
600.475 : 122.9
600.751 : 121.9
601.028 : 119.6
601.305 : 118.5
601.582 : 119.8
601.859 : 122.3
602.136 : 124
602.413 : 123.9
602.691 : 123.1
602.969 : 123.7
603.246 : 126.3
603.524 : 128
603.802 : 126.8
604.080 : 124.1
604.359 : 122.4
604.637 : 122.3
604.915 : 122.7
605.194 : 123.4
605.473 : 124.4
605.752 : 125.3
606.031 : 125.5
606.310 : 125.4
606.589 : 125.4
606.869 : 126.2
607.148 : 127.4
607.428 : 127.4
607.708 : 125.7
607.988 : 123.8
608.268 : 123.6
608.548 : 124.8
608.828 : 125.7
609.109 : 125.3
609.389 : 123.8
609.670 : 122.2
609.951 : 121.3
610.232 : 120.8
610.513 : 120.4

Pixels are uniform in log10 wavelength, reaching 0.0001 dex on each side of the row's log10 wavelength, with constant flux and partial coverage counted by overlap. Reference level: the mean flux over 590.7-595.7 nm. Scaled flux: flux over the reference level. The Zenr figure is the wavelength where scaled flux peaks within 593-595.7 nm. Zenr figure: 593.055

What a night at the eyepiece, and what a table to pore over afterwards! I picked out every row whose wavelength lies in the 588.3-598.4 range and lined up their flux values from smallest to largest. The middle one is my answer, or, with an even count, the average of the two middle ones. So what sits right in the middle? 121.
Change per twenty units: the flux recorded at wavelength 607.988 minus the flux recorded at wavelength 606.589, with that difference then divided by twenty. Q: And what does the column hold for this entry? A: -0.08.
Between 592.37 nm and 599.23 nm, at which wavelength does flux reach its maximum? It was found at 592.509 nm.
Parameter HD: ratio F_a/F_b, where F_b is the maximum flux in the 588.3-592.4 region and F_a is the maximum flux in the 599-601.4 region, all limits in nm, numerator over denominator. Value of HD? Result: 0.96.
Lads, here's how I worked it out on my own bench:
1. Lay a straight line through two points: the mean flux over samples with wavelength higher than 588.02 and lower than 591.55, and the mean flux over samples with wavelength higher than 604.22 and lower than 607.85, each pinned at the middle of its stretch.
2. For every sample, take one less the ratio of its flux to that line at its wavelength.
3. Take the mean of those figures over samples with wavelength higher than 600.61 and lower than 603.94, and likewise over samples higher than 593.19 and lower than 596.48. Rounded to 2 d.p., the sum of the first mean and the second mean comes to -0.05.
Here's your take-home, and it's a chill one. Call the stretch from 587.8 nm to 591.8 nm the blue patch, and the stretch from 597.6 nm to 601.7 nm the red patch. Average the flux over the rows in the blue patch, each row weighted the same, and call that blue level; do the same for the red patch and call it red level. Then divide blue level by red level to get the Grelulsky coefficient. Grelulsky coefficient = 0.96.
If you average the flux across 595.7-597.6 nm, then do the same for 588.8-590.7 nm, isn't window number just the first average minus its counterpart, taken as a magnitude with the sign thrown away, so 16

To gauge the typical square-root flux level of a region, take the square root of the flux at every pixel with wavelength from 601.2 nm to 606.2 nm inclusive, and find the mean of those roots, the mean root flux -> 11.1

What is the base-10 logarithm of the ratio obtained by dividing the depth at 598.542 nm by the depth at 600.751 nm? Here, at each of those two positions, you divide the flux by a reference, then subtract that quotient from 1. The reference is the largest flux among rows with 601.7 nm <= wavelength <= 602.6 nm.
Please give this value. 0.60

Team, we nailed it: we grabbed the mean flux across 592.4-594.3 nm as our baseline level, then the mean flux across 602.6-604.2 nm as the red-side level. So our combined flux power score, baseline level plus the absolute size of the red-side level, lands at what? 248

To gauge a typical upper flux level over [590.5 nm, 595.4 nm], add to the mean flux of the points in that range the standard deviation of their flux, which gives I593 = 126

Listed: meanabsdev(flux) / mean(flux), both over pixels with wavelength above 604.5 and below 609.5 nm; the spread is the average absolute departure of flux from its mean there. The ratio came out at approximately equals 0.009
